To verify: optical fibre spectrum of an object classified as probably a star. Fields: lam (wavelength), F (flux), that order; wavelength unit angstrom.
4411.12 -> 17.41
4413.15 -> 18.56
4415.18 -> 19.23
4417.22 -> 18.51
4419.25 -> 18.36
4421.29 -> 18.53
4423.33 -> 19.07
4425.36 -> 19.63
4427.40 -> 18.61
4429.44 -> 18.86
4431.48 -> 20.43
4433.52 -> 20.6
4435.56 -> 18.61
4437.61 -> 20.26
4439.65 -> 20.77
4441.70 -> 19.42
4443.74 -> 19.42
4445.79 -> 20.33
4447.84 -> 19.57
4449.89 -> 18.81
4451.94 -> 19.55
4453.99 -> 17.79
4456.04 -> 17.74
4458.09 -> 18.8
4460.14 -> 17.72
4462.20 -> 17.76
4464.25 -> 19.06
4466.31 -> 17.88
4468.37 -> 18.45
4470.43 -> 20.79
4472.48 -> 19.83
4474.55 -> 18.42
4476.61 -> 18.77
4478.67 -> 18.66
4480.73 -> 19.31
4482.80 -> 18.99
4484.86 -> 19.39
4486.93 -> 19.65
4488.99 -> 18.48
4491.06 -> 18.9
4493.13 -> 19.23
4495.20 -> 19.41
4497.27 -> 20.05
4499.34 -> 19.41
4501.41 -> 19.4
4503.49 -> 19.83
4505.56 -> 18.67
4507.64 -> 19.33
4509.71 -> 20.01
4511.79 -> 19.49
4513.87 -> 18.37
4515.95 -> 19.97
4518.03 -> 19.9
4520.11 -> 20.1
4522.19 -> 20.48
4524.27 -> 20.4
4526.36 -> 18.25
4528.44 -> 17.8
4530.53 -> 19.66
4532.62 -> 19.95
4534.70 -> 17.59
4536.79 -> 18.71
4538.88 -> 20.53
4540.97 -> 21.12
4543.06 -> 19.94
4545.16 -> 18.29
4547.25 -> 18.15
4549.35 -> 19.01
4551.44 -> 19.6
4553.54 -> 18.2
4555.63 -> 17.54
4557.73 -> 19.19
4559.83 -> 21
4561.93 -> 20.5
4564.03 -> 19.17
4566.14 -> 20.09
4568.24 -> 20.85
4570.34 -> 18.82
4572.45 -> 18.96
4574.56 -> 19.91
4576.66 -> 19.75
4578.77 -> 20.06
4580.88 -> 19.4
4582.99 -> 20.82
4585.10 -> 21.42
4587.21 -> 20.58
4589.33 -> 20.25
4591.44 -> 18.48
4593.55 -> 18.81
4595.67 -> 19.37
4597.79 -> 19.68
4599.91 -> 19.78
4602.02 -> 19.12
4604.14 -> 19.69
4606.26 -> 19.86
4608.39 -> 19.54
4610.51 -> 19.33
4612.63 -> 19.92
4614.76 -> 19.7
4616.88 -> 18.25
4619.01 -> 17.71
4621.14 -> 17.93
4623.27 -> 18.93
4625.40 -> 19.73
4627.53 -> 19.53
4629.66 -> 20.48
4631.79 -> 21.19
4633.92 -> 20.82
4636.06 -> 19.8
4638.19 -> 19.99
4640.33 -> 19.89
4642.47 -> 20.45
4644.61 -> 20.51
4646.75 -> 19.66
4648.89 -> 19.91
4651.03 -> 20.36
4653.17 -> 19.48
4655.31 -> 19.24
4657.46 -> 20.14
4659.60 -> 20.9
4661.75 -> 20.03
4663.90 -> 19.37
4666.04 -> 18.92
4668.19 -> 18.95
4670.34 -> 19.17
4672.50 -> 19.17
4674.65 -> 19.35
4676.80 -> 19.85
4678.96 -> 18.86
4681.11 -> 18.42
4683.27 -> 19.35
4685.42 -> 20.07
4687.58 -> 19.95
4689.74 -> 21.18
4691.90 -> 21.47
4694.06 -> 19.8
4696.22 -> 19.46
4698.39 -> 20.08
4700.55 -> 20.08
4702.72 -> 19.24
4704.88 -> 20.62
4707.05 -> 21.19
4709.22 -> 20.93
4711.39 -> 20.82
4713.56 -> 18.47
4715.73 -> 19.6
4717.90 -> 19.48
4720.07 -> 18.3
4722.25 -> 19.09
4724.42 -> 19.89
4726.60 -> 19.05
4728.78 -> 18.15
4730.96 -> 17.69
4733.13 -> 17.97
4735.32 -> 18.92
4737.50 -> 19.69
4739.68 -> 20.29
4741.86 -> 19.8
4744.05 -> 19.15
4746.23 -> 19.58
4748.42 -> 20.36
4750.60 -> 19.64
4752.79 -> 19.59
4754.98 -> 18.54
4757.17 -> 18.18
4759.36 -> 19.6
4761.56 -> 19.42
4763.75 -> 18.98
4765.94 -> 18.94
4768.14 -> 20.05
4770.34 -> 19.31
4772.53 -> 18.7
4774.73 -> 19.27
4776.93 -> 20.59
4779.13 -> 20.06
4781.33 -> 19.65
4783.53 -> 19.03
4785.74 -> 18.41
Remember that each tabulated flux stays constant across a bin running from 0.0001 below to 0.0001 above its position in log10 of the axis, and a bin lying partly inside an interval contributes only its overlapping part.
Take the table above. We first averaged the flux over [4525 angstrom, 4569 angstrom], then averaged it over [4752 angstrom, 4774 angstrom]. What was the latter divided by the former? 0.99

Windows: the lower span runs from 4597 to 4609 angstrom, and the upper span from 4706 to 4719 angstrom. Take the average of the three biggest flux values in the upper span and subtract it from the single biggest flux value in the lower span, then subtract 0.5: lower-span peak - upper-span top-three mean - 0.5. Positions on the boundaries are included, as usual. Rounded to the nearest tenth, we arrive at -1.6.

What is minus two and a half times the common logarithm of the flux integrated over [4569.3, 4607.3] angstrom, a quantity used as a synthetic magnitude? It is -7.19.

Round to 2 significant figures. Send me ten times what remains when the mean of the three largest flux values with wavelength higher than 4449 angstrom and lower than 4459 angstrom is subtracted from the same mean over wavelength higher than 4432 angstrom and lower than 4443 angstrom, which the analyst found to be 15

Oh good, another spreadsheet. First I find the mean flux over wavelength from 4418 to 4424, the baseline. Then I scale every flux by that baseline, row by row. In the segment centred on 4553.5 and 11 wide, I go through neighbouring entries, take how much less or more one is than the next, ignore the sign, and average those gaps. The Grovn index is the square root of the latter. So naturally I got 0.24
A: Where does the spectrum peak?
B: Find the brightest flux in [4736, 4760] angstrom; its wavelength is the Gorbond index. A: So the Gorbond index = 4748.42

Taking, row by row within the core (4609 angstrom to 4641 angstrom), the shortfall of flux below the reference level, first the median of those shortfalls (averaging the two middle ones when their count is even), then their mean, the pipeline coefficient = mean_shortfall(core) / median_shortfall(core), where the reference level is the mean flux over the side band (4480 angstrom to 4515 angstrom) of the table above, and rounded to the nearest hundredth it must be 0.58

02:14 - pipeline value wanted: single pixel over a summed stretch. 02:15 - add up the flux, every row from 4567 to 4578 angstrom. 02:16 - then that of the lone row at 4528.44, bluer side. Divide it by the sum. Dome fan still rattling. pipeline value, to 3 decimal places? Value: 0.181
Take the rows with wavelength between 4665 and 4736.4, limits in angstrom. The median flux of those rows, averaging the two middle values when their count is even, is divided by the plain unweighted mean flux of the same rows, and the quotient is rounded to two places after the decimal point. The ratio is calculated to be 0.99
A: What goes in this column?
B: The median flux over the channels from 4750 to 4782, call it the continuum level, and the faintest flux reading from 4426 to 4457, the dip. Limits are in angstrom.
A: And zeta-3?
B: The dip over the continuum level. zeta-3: 0.913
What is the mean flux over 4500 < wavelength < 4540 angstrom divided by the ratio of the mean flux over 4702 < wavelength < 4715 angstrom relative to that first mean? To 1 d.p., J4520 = 18.6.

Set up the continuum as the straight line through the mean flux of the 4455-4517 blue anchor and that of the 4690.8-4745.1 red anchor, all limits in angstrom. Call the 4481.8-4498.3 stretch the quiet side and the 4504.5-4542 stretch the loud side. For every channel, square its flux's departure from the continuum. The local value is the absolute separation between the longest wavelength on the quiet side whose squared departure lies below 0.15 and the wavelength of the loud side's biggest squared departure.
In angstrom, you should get 45.8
